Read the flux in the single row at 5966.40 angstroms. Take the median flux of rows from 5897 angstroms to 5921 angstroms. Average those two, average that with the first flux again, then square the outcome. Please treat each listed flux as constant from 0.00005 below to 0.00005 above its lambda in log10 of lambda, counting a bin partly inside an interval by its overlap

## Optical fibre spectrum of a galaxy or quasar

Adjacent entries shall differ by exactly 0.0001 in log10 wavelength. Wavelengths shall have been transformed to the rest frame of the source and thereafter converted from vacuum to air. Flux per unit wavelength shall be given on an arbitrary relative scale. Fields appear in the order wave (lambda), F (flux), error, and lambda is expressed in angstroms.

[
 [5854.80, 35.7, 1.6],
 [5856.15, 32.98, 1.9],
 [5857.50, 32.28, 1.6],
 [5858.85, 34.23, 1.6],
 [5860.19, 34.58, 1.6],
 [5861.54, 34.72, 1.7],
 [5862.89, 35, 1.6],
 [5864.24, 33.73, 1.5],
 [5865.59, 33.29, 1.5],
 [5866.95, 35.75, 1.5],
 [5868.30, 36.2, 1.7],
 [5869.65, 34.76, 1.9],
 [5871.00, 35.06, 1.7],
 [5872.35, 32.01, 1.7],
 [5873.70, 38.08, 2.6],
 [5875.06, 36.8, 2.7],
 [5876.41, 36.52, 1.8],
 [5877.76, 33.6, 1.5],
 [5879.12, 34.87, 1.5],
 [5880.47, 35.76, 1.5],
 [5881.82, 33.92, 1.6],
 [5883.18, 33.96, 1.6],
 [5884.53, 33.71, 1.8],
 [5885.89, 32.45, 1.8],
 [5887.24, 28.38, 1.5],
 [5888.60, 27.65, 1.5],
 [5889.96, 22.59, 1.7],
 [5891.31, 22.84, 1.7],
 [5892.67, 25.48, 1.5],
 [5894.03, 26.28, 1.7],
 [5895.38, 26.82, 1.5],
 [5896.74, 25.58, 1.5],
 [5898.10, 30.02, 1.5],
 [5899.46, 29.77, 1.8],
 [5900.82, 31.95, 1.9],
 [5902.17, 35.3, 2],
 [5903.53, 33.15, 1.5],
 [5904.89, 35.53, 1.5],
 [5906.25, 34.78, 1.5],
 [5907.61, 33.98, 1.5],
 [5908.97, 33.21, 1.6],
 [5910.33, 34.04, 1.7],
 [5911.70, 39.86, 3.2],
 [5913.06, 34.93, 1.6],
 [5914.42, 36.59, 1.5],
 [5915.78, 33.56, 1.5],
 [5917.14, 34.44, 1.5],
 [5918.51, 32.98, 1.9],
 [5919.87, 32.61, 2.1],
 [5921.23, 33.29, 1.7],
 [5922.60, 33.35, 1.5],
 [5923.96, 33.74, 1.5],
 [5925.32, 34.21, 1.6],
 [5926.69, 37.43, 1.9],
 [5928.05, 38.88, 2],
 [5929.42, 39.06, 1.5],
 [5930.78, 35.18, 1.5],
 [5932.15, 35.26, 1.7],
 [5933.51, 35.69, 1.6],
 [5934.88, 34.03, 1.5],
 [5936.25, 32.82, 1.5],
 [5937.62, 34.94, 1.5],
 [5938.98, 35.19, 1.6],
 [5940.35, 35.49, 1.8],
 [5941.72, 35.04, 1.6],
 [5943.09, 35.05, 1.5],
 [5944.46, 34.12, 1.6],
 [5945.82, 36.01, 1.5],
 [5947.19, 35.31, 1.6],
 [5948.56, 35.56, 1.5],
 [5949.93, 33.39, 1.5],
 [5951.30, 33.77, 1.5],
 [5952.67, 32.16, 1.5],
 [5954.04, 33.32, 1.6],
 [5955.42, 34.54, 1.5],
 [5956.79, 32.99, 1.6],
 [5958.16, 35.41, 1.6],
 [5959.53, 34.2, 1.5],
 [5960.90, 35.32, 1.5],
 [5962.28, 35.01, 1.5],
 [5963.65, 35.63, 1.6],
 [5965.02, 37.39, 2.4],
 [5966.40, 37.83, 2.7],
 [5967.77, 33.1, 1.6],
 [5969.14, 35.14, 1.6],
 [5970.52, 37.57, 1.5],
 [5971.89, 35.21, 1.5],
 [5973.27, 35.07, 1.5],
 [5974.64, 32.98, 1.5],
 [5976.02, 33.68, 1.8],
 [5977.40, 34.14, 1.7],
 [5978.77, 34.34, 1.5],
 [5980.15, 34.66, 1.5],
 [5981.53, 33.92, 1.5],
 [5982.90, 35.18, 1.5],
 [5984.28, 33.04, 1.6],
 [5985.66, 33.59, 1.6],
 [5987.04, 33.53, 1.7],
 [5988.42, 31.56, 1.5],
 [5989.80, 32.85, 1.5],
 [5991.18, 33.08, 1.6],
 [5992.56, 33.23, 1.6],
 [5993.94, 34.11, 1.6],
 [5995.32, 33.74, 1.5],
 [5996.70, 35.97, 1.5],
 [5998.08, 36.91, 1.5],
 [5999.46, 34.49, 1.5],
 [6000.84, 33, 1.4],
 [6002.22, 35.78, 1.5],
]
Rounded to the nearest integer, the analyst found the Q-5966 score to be 1359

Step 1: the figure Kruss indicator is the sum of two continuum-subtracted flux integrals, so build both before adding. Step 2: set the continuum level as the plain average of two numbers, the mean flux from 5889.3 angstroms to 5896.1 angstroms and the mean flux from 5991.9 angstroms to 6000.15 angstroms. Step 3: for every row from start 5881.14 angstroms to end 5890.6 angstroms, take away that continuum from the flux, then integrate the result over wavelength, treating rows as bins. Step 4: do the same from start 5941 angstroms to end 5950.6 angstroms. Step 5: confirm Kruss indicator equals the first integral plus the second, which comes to 55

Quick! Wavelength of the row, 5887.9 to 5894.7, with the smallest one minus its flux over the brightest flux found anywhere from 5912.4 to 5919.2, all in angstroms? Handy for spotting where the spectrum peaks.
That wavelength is 5888.60 angstroms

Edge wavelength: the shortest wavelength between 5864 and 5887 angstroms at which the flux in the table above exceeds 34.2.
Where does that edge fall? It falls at 5866.95 angstroms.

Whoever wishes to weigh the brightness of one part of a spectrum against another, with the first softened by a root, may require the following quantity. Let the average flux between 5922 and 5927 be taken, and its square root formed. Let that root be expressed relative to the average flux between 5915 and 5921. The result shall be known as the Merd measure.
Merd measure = 0.176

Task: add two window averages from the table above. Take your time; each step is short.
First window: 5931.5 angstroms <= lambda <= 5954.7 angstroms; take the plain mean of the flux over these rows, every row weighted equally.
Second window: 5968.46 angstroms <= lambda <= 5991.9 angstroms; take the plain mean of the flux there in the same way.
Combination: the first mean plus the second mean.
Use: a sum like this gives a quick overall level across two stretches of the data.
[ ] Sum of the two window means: 68.6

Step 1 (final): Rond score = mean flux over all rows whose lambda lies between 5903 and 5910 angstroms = 34.1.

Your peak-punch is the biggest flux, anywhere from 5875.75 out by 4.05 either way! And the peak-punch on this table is 38.08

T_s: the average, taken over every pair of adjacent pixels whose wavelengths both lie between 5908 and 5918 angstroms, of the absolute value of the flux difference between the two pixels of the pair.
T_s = 2.9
